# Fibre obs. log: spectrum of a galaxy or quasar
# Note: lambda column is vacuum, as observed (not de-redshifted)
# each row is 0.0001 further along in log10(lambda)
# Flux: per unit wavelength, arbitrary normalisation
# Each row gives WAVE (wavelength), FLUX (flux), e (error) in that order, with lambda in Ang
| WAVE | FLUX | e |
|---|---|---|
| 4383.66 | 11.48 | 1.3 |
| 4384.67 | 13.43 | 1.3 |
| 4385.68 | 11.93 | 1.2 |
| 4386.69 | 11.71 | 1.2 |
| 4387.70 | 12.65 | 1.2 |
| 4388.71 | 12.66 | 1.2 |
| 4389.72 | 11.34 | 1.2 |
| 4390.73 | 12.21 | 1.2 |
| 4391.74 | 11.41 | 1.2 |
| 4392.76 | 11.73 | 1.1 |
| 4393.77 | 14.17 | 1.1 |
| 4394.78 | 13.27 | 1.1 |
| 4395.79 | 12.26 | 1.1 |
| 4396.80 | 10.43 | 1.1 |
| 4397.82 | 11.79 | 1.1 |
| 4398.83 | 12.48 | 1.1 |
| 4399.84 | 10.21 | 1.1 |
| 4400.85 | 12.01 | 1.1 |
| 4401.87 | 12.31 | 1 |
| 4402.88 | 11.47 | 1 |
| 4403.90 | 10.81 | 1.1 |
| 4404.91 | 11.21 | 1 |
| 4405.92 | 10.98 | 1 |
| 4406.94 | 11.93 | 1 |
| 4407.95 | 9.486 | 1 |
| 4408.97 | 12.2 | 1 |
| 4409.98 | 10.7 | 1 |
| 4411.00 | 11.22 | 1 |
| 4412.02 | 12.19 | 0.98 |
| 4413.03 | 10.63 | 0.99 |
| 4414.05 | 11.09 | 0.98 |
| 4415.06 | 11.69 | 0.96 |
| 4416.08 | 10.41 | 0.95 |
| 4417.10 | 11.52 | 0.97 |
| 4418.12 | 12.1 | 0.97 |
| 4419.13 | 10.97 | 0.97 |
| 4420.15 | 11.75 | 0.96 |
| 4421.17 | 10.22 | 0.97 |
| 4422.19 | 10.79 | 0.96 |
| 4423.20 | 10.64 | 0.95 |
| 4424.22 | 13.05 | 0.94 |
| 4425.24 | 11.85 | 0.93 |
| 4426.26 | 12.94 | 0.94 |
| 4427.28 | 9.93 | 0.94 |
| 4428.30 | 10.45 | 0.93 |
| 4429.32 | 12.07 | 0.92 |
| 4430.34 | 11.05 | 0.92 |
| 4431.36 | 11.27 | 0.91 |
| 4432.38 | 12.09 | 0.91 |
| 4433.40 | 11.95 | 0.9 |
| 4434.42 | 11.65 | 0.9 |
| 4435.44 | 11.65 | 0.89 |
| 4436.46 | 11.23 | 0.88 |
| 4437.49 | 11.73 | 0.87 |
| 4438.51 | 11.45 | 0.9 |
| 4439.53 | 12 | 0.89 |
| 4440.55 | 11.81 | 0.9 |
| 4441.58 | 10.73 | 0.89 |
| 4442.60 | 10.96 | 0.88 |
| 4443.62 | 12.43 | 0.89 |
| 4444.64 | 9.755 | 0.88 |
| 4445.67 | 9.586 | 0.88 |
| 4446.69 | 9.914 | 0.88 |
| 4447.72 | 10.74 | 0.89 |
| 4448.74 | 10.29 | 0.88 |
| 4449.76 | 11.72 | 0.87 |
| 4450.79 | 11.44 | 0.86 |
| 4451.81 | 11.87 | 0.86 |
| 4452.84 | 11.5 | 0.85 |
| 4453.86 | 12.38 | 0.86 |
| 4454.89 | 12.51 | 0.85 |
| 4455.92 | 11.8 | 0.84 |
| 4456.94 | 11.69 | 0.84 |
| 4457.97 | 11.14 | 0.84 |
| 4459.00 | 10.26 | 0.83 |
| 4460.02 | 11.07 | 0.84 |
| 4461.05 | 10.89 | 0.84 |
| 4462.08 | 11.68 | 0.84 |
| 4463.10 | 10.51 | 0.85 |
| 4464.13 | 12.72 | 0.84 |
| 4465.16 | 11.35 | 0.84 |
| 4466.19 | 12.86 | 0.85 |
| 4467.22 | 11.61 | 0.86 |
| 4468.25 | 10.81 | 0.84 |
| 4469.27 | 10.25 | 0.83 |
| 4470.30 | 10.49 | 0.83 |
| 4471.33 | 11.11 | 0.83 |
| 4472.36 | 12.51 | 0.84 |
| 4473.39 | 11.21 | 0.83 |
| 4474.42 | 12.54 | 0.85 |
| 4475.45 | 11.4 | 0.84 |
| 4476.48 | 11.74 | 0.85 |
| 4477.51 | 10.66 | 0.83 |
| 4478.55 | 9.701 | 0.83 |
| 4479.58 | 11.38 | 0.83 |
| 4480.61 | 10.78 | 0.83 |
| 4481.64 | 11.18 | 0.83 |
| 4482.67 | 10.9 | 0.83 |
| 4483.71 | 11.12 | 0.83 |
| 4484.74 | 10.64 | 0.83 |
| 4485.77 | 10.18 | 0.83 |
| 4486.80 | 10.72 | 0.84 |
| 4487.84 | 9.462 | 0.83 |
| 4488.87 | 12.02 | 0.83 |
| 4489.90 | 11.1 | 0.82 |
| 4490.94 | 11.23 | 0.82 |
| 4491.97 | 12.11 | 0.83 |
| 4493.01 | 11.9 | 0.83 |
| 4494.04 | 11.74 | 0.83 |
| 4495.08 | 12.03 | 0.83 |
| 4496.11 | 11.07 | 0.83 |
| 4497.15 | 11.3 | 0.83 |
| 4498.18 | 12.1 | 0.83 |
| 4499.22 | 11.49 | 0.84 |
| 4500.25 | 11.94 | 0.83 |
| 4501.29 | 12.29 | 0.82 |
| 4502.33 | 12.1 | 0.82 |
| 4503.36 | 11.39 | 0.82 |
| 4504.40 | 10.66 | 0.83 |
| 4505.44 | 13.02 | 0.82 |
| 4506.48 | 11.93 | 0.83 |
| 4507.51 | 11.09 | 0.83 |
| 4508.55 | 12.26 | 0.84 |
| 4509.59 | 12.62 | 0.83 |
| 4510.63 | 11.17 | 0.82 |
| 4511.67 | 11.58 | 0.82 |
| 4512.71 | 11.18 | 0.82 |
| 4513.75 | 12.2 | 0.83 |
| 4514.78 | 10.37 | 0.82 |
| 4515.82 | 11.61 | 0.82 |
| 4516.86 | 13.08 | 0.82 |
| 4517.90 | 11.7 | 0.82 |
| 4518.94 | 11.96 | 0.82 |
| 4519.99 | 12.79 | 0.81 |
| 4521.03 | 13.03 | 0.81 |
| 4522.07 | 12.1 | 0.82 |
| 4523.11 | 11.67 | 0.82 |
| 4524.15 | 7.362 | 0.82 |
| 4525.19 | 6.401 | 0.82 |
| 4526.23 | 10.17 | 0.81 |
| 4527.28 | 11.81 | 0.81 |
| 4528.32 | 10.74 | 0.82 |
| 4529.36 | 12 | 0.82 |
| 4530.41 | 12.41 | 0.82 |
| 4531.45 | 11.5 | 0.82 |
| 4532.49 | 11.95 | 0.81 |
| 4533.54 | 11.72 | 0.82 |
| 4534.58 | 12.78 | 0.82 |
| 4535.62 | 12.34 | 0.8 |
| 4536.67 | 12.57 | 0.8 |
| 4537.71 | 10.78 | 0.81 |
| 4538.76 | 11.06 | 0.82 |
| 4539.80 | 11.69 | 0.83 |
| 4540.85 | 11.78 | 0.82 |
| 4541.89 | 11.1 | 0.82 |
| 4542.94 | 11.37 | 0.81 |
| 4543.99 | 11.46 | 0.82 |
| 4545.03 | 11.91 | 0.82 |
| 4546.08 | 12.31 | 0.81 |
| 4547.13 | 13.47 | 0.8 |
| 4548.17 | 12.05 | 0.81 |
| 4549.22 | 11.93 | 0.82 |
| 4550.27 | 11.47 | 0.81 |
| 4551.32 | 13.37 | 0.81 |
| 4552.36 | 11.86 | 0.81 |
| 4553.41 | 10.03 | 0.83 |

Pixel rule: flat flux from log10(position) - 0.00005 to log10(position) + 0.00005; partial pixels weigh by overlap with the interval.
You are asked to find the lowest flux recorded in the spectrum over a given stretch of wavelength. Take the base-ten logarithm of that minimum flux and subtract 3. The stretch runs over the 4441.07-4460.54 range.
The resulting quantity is -2.02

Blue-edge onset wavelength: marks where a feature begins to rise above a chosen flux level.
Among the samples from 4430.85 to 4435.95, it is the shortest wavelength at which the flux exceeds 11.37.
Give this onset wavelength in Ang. 4432.38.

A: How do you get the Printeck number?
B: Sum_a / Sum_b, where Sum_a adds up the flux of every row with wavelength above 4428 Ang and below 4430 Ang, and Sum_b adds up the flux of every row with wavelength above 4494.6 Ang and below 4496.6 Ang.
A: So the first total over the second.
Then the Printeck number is 0.975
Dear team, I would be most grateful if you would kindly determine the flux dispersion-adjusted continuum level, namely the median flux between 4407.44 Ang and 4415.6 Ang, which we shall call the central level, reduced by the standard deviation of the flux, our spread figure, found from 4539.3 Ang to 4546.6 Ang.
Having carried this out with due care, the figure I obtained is 10.8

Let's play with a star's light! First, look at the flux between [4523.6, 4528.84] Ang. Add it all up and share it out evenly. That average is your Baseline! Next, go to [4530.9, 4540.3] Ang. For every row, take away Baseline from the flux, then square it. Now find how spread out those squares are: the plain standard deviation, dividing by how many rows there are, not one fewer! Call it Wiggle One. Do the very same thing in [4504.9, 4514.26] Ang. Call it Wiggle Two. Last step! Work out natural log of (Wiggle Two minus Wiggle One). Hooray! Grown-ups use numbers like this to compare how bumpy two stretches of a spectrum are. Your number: -1.1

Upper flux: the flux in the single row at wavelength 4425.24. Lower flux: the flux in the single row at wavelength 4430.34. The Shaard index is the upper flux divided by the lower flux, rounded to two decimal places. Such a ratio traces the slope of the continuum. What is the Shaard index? 1.07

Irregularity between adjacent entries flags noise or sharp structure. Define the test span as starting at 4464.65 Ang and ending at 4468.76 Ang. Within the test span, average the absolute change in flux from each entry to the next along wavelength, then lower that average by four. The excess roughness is -2.8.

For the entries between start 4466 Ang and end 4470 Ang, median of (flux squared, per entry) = 126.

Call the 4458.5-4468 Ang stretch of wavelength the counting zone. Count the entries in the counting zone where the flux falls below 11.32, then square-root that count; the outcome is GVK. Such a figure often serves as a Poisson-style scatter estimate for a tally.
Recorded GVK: 2.00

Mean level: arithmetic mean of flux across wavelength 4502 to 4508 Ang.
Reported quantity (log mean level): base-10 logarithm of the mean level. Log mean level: 1.07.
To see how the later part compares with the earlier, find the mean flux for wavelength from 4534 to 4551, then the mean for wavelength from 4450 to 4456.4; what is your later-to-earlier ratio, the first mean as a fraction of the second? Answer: 1.00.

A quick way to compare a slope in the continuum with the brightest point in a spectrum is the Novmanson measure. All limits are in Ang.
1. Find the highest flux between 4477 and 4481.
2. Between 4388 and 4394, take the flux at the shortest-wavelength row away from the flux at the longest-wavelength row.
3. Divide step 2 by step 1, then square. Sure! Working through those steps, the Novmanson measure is 0.018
